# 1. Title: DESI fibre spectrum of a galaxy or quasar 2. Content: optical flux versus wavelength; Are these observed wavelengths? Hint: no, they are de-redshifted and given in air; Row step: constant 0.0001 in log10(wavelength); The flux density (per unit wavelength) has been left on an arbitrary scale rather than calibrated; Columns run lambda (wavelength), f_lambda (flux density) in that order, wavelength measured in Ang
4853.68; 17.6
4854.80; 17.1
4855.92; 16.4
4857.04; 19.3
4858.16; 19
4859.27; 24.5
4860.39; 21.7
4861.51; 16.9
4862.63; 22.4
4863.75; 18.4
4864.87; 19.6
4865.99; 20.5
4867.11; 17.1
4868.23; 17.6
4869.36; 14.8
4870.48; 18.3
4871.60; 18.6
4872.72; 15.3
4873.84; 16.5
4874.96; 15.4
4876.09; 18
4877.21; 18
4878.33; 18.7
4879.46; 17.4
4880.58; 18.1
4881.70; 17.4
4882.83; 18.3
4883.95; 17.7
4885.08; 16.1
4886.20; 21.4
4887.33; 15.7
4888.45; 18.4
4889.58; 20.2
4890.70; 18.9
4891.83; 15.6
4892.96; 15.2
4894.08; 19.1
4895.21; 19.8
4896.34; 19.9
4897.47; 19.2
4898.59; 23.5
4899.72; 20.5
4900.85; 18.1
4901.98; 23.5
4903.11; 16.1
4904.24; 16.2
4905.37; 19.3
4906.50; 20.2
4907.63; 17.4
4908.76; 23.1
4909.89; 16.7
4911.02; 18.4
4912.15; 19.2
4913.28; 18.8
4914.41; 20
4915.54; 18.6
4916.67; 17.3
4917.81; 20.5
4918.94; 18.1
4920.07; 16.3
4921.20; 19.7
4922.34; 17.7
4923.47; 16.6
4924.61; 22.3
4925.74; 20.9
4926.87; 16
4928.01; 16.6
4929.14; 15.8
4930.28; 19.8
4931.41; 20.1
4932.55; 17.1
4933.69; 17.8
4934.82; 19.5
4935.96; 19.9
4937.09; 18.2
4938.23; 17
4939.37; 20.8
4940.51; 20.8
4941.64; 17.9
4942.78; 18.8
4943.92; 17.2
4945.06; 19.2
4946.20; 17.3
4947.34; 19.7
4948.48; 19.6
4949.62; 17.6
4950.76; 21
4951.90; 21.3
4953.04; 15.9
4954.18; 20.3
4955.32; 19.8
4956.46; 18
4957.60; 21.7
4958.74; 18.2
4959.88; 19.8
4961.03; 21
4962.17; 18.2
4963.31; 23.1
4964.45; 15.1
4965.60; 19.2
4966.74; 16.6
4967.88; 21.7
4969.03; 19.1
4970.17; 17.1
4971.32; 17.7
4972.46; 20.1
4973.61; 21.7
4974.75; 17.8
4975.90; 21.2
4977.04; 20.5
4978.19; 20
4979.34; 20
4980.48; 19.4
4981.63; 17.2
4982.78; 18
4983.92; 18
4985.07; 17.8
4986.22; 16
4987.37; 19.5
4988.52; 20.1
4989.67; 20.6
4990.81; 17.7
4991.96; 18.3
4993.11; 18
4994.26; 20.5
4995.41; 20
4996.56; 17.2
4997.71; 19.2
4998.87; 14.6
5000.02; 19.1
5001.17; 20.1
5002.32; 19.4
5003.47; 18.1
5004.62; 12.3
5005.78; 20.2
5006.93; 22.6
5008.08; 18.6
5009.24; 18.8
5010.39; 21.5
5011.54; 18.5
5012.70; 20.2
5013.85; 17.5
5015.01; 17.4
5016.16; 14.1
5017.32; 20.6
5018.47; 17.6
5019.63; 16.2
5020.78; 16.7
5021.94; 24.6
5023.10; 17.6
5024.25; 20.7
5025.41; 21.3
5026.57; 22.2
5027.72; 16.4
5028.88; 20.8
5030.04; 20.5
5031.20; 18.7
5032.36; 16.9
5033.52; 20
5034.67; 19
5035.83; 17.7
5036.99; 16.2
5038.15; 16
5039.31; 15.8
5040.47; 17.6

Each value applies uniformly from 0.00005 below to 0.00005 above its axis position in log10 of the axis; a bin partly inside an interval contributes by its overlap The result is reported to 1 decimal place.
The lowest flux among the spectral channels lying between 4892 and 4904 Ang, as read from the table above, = 15.2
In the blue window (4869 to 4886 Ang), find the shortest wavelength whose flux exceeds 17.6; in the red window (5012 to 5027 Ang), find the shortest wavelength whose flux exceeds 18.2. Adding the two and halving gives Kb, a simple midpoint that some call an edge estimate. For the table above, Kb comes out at 4941.6 Ang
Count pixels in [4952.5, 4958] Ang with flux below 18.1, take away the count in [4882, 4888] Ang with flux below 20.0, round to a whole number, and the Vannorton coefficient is -2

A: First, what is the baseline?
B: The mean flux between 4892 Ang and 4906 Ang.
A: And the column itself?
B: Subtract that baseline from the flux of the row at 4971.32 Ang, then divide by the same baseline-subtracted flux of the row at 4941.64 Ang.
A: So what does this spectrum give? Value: 1.2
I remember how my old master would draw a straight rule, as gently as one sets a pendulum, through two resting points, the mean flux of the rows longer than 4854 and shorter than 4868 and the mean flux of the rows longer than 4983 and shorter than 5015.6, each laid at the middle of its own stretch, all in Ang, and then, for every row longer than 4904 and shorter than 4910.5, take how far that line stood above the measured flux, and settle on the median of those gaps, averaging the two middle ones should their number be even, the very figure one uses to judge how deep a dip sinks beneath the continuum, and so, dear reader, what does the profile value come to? 0.8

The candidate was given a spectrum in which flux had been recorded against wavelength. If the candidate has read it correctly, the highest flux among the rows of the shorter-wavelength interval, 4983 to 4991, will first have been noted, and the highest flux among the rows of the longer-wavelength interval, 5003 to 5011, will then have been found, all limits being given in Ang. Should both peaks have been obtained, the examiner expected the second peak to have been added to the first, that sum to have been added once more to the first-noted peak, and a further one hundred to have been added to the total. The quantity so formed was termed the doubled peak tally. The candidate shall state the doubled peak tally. 164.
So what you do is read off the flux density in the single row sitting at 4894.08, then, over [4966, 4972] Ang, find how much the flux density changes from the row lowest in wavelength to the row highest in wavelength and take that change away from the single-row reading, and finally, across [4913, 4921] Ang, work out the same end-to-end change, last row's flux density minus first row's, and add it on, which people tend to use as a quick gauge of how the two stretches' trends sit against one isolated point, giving 15.5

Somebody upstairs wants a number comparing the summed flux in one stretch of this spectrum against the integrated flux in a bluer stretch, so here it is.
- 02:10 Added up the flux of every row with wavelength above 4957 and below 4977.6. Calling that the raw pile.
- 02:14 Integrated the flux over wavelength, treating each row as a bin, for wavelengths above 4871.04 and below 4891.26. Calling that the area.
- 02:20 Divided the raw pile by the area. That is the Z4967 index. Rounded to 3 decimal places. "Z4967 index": 0.972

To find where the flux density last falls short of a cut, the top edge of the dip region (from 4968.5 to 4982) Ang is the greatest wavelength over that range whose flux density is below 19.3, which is 4981.63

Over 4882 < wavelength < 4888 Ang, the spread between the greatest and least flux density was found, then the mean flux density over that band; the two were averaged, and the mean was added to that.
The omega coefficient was 29.6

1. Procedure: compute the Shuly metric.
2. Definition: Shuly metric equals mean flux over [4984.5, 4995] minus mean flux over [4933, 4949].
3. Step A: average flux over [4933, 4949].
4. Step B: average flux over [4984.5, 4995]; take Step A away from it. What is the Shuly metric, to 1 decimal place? -0.1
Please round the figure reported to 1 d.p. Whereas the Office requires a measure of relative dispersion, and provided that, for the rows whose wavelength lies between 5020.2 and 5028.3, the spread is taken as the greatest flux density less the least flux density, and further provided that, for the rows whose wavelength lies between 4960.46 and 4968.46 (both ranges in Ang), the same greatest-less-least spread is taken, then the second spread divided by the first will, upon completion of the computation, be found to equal 1.0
